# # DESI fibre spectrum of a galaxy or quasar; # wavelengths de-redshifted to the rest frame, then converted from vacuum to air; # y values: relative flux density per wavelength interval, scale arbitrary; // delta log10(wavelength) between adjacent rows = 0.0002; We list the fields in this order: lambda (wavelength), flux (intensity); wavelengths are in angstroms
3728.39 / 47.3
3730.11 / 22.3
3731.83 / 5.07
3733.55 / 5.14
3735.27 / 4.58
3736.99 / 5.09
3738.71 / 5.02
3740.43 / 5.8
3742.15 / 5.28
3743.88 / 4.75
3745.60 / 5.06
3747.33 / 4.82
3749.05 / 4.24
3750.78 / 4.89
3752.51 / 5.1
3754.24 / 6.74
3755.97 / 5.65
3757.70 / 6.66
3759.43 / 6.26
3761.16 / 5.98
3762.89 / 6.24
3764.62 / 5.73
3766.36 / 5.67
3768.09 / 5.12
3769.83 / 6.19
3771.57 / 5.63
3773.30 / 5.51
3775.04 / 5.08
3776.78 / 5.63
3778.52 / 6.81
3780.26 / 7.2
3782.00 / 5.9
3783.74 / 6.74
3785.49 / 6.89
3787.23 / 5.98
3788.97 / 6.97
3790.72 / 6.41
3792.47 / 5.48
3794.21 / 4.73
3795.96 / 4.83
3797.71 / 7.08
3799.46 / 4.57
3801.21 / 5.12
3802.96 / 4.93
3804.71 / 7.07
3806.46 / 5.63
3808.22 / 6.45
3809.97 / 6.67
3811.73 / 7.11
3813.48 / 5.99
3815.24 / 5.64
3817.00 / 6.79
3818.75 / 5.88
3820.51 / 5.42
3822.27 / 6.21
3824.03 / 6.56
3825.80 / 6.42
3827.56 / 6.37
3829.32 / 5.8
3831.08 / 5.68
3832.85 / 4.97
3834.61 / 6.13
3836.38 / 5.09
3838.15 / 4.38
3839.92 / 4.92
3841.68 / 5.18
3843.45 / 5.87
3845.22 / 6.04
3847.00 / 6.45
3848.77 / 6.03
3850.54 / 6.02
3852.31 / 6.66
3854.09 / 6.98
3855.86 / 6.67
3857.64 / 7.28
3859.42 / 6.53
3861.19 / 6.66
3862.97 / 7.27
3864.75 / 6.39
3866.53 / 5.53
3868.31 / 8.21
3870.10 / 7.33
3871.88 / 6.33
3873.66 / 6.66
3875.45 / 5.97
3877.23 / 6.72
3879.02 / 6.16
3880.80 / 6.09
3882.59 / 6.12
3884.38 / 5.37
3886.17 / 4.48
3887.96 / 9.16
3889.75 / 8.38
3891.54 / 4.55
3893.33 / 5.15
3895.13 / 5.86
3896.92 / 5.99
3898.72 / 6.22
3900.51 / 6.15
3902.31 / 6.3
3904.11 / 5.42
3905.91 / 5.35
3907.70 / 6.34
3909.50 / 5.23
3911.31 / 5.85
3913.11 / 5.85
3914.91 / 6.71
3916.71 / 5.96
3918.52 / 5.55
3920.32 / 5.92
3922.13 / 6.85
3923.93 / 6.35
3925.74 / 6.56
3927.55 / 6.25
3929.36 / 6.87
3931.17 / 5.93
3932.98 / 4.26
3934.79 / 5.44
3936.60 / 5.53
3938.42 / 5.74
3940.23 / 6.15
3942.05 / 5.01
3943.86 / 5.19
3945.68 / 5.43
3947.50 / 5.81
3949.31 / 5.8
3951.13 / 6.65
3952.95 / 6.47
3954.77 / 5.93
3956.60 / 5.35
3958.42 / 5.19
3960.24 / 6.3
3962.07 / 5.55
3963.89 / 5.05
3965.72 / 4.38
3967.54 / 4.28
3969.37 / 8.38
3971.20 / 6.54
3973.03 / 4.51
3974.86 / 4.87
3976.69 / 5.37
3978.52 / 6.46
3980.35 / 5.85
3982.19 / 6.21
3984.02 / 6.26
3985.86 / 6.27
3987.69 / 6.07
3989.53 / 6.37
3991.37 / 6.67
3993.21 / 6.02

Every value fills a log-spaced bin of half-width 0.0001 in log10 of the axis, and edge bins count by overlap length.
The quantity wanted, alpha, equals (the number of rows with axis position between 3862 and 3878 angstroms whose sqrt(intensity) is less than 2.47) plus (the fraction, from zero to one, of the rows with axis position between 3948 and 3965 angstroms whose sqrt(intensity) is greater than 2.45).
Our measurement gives 2.3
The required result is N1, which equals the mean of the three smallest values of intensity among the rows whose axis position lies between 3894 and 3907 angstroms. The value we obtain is 5.5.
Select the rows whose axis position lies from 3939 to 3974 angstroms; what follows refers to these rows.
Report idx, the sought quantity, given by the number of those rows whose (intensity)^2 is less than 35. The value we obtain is 12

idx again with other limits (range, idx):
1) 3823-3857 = 8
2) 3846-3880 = 1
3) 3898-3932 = 6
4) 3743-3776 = 13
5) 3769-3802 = 10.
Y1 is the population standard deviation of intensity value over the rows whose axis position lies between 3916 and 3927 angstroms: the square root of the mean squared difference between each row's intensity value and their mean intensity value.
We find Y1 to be 0.43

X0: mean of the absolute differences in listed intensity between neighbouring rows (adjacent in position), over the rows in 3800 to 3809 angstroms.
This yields 1.15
